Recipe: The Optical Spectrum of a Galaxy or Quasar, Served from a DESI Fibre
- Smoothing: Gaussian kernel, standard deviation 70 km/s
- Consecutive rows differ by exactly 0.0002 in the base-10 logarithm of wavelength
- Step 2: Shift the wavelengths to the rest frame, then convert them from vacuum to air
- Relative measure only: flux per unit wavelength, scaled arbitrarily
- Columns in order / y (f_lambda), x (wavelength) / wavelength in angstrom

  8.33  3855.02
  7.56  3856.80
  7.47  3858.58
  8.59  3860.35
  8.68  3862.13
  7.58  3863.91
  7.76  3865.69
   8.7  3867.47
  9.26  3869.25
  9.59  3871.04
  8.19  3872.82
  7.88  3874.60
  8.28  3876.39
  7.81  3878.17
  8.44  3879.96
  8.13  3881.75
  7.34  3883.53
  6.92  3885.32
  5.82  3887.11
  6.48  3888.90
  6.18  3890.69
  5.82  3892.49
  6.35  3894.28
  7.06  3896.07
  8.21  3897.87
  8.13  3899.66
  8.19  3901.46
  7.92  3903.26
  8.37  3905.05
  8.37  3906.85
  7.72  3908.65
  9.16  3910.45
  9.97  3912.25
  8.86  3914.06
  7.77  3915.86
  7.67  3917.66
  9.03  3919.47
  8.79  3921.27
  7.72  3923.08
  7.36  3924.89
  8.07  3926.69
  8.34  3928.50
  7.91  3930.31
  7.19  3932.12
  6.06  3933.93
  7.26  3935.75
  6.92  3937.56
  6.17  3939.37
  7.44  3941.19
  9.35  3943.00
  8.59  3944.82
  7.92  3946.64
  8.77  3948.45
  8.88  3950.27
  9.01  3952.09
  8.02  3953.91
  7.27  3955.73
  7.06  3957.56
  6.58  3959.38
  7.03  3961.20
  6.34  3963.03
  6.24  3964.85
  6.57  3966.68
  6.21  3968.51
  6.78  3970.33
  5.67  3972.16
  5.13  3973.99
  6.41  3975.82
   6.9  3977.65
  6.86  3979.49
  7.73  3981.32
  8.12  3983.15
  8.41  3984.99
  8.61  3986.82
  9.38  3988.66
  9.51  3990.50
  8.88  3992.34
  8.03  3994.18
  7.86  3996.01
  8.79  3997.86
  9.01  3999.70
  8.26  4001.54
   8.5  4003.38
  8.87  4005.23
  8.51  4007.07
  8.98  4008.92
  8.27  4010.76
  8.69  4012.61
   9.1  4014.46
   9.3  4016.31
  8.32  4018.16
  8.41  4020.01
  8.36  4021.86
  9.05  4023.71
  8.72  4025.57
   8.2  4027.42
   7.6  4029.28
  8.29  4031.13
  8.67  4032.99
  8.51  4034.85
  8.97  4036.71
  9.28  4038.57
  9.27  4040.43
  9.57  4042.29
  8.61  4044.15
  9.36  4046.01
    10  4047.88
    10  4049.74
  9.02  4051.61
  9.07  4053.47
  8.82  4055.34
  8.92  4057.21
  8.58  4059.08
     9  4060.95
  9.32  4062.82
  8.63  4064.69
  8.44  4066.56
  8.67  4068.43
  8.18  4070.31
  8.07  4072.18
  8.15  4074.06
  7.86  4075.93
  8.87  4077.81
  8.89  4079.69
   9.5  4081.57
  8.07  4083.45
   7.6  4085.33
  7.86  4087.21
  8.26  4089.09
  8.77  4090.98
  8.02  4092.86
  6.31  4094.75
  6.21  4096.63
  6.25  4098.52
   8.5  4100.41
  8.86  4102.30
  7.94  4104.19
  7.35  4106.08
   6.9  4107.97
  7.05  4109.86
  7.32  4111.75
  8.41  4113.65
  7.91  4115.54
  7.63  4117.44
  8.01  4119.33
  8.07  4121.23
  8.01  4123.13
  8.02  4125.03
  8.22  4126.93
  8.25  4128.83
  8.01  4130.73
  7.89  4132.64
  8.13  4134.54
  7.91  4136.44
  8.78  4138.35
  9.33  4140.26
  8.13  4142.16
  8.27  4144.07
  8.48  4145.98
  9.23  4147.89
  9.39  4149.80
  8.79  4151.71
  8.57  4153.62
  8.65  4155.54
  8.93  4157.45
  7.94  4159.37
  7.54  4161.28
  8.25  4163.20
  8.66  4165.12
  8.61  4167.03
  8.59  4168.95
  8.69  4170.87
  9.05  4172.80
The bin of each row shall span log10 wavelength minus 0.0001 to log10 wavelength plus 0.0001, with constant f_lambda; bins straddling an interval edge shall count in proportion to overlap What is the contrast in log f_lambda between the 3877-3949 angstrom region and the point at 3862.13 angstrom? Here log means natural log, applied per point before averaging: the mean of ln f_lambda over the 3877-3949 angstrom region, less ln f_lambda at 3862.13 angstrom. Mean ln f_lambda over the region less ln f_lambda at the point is -0.12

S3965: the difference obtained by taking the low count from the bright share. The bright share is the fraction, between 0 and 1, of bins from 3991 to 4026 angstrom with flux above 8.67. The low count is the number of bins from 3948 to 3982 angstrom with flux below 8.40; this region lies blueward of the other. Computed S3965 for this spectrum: -15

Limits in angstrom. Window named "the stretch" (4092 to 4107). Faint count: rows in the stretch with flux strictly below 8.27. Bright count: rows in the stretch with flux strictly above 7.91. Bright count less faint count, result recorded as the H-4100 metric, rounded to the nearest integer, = -2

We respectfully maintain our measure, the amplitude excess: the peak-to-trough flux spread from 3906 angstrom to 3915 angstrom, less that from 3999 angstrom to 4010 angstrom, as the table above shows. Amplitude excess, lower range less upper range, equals 1.5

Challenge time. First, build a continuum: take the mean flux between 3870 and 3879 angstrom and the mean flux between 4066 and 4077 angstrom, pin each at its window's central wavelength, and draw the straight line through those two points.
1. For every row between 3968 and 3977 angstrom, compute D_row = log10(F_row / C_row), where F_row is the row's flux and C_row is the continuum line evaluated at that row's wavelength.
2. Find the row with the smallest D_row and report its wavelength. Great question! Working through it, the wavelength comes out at 3973.99 angstrom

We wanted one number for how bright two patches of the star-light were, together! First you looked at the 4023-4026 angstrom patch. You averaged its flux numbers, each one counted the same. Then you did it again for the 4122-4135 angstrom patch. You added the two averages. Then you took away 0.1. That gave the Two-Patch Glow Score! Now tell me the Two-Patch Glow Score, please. 16.9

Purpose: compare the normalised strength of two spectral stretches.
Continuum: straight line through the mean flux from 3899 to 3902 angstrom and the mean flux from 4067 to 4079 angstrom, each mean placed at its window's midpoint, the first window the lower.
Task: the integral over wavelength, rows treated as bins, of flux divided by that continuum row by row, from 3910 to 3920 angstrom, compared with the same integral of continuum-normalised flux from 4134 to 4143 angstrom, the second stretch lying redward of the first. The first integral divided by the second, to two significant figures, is 1.2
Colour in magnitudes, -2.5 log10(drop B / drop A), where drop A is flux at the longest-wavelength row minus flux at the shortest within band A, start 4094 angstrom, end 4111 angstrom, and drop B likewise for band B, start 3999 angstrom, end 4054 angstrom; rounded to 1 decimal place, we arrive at 2.7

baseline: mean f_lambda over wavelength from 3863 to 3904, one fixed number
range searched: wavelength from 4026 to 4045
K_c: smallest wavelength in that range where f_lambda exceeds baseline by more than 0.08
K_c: 4027.42 angstrom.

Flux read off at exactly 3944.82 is 8.59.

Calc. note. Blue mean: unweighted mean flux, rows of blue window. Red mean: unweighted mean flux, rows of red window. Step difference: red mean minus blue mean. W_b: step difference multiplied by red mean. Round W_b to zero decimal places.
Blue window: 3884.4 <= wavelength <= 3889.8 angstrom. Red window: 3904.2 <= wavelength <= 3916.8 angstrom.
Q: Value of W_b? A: 19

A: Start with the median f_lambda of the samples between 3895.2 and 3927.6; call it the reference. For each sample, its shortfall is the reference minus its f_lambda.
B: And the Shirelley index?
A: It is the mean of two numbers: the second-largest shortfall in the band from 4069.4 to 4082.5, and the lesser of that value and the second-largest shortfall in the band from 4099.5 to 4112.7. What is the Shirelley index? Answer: 0.09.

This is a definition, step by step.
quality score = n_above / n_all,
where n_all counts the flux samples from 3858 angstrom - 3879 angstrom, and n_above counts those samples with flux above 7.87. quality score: 0.7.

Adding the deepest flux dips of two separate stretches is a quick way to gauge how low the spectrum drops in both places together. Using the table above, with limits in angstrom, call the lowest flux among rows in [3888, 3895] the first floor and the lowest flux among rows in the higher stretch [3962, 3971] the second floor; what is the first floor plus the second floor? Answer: 12.0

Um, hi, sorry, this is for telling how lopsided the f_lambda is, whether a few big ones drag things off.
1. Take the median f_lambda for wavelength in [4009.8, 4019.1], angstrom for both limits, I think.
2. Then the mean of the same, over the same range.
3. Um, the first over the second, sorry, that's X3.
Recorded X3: 0.99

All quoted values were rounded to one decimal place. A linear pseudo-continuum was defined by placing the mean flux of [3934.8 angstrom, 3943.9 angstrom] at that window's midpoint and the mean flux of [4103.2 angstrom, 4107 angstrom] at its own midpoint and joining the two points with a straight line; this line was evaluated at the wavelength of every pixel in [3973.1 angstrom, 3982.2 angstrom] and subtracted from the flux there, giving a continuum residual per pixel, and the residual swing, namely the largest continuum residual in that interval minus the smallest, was 2.6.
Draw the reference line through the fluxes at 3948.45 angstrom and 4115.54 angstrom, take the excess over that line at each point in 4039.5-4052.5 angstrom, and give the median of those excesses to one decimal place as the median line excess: 1.1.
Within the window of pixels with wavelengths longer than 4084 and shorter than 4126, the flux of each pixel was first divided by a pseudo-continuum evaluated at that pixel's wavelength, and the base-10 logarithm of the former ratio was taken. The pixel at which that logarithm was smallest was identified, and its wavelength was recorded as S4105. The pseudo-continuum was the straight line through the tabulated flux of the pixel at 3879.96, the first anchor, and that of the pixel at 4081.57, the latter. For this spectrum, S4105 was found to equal 4096.63 angstrom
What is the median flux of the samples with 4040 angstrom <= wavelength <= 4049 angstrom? 9.36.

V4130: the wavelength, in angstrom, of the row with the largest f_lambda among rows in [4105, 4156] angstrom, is 4149.80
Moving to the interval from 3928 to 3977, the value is 3943.00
